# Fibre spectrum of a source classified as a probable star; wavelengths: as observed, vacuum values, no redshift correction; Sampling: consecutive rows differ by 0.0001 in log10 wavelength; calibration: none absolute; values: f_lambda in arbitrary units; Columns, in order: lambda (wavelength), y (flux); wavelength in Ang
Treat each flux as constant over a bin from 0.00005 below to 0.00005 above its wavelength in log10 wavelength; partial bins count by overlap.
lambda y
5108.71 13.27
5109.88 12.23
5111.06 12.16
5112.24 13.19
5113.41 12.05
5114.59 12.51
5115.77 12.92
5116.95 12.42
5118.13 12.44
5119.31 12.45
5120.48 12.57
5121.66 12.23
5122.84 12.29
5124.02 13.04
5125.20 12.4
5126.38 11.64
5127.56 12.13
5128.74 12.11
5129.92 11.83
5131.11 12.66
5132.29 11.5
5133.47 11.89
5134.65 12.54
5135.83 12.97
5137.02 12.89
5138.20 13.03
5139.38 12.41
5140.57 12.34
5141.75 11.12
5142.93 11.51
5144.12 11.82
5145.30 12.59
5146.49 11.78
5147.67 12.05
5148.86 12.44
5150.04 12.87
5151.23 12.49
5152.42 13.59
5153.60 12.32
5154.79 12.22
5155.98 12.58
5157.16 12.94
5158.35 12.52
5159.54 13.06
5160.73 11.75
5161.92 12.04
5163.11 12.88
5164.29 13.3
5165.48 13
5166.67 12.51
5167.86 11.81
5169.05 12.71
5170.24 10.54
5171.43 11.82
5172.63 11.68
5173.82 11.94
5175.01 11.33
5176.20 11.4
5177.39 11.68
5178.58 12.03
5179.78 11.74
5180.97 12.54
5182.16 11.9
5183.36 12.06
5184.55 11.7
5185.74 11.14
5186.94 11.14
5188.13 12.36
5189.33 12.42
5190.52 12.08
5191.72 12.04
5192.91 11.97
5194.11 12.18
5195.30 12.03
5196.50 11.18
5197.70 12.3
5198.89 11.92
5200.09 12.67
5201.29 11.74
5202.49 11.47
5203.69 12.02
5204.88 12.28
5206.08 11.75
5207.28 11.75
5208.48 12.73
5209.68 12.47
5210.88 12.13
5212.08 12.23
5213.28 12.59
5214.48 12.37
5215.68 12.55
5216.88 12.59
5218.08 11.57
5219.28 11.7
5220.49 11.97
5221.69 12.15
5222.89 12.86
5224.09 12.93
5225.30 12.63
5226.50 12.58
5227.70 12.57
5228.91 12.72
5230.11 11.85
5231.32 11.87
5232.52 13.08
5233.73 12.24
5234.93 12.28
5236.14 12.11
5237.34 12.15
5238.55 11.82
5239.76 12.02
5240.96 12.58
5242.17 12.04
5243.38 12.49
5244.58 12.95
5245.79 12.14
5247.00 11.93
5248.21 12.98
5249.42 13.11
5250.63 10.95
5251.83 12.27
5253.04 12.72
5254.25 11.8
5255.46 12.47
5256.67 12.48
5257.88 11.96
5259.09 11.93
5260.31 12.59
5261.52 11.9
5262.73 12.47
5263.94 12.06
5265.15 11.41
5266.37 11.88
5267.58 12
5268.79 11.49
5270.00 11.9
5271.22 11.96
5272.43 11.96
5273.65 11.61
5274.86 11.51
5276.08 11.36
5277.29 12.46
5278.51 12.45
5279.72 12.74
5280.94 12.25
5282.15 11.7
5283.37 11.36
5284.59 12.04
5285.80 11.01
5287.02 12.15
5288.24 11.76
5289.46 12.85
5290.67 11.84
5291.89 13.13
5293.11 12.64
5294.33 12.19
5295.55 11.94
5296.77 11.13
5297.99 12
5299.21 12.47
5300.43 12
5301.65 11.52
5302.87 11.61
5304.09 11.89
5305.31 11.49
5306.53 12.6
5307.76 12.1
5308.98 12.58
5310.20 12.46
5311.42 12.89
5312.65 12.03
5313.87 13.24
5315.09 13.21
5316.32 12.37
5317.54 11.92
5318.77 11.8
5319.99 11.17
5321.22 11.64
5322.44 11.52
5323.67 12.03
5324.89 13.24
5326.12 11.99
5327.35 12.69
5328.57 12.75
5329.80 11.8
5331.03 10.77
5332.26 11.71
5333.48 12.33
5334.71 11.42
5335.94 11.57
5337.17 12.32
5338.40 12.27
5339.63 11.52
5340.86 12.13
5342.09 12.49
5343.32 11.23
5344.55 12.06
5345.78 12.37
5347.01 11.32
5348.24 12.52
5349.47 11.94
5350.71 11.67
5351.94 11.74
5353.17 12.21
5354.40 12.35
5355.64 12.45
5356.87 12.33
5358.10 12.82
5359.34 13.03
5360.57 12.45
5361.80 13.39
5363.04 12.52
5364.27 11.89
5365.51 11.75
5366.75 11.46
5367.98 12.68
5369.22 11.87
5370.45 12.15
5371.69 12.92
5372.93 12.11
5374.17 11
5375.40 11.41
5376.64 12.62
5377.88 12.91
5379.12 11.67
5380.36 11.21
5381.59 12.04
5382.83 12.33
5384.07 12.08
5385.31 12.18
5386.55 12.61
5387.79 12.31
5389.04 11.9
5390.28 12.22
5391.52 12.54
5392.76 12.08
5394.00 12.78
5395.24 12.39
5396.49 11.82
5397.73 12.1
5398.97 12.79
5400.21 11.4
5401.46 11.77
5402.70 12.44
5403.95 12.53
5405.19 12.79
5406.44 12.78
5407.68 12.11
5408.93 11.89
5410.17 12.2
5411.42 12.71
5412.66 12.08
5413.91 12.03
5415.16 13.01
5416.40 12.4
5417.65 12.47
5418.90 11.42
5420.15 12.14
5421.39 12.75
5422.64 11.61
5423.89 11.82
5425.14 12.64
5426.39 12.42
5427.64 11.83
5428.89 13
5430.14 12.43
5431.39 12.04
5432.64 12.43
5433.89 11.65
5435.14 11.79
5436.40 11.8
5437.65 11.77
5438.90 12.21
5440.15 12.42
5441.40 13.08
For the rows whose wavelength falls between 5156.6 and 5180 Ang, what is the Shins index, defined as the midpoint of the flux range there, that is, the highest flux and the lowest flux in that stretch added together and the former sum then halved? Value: 11.9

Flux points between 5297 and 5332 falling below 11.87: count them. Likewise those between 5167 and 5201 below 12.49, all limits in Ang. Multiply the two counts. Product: 225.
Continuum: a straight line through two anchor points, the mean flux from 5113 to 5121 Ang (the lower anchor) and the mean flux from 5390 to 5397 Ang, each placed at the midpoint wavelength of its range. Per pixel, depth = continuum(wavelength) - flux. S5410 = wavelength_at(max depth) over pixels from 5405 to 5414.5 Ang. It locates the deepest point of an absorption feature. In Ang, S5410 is 5408.93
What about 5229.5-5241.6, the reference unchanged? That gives 5238.55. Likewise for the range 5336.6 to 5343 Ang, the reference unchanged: 5339.63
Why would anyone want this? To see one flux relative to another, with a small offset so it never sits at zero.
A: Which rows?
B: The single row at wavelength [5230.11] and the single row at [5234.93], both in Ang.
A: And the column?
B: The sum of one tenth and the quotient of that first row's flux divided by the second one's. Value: 1.06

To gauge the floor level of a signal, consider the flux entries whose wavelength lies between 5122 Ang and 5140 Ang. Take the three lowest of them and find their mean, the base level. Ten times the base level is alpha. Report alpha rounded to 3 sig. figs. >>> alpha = 117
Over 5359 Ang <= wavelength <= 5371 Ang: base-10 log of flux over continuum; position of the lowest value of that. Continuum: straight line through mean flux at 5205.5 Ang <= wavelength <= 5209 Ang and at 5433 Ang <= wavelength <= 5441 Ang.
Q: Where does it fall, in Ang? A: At 5366.75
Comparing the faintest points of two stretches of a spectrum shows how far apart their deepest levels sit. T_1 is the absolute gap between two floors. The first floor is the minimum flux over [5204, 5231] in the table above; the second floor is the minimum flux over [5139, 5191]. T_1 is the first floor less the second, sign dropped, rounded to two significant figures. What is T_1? 1.0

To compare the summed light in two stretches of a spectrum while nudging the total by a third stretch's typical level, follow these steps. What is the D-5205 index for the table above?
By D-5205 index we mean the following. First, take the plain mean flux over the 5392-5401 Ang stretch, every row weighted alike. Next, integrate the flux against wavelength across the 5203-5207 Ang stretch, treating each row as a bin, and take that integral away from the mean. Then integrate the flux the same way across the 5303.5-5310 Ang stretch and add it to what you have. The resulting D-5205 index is 43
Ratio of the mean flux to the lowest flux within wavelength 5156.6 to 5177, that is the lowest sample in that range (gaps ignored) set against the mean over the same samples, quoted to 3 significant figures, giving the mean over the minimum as 1.16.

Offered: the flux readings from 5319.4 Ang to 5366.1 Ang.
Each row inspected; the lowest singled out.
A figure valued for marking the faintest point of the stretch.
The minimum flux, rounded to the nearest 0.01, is 10.77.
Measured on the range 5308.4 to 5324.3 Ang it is 11.17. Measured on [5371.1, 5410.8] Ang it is 11.00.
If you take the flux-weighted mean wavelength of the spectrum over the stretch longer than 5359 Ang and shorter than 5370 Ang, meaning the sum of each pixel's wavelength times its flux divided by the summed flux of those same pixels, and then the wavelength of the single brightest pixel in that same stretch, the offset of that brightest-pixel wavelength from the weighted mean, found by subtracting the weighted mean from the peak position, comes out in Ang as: -2.4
